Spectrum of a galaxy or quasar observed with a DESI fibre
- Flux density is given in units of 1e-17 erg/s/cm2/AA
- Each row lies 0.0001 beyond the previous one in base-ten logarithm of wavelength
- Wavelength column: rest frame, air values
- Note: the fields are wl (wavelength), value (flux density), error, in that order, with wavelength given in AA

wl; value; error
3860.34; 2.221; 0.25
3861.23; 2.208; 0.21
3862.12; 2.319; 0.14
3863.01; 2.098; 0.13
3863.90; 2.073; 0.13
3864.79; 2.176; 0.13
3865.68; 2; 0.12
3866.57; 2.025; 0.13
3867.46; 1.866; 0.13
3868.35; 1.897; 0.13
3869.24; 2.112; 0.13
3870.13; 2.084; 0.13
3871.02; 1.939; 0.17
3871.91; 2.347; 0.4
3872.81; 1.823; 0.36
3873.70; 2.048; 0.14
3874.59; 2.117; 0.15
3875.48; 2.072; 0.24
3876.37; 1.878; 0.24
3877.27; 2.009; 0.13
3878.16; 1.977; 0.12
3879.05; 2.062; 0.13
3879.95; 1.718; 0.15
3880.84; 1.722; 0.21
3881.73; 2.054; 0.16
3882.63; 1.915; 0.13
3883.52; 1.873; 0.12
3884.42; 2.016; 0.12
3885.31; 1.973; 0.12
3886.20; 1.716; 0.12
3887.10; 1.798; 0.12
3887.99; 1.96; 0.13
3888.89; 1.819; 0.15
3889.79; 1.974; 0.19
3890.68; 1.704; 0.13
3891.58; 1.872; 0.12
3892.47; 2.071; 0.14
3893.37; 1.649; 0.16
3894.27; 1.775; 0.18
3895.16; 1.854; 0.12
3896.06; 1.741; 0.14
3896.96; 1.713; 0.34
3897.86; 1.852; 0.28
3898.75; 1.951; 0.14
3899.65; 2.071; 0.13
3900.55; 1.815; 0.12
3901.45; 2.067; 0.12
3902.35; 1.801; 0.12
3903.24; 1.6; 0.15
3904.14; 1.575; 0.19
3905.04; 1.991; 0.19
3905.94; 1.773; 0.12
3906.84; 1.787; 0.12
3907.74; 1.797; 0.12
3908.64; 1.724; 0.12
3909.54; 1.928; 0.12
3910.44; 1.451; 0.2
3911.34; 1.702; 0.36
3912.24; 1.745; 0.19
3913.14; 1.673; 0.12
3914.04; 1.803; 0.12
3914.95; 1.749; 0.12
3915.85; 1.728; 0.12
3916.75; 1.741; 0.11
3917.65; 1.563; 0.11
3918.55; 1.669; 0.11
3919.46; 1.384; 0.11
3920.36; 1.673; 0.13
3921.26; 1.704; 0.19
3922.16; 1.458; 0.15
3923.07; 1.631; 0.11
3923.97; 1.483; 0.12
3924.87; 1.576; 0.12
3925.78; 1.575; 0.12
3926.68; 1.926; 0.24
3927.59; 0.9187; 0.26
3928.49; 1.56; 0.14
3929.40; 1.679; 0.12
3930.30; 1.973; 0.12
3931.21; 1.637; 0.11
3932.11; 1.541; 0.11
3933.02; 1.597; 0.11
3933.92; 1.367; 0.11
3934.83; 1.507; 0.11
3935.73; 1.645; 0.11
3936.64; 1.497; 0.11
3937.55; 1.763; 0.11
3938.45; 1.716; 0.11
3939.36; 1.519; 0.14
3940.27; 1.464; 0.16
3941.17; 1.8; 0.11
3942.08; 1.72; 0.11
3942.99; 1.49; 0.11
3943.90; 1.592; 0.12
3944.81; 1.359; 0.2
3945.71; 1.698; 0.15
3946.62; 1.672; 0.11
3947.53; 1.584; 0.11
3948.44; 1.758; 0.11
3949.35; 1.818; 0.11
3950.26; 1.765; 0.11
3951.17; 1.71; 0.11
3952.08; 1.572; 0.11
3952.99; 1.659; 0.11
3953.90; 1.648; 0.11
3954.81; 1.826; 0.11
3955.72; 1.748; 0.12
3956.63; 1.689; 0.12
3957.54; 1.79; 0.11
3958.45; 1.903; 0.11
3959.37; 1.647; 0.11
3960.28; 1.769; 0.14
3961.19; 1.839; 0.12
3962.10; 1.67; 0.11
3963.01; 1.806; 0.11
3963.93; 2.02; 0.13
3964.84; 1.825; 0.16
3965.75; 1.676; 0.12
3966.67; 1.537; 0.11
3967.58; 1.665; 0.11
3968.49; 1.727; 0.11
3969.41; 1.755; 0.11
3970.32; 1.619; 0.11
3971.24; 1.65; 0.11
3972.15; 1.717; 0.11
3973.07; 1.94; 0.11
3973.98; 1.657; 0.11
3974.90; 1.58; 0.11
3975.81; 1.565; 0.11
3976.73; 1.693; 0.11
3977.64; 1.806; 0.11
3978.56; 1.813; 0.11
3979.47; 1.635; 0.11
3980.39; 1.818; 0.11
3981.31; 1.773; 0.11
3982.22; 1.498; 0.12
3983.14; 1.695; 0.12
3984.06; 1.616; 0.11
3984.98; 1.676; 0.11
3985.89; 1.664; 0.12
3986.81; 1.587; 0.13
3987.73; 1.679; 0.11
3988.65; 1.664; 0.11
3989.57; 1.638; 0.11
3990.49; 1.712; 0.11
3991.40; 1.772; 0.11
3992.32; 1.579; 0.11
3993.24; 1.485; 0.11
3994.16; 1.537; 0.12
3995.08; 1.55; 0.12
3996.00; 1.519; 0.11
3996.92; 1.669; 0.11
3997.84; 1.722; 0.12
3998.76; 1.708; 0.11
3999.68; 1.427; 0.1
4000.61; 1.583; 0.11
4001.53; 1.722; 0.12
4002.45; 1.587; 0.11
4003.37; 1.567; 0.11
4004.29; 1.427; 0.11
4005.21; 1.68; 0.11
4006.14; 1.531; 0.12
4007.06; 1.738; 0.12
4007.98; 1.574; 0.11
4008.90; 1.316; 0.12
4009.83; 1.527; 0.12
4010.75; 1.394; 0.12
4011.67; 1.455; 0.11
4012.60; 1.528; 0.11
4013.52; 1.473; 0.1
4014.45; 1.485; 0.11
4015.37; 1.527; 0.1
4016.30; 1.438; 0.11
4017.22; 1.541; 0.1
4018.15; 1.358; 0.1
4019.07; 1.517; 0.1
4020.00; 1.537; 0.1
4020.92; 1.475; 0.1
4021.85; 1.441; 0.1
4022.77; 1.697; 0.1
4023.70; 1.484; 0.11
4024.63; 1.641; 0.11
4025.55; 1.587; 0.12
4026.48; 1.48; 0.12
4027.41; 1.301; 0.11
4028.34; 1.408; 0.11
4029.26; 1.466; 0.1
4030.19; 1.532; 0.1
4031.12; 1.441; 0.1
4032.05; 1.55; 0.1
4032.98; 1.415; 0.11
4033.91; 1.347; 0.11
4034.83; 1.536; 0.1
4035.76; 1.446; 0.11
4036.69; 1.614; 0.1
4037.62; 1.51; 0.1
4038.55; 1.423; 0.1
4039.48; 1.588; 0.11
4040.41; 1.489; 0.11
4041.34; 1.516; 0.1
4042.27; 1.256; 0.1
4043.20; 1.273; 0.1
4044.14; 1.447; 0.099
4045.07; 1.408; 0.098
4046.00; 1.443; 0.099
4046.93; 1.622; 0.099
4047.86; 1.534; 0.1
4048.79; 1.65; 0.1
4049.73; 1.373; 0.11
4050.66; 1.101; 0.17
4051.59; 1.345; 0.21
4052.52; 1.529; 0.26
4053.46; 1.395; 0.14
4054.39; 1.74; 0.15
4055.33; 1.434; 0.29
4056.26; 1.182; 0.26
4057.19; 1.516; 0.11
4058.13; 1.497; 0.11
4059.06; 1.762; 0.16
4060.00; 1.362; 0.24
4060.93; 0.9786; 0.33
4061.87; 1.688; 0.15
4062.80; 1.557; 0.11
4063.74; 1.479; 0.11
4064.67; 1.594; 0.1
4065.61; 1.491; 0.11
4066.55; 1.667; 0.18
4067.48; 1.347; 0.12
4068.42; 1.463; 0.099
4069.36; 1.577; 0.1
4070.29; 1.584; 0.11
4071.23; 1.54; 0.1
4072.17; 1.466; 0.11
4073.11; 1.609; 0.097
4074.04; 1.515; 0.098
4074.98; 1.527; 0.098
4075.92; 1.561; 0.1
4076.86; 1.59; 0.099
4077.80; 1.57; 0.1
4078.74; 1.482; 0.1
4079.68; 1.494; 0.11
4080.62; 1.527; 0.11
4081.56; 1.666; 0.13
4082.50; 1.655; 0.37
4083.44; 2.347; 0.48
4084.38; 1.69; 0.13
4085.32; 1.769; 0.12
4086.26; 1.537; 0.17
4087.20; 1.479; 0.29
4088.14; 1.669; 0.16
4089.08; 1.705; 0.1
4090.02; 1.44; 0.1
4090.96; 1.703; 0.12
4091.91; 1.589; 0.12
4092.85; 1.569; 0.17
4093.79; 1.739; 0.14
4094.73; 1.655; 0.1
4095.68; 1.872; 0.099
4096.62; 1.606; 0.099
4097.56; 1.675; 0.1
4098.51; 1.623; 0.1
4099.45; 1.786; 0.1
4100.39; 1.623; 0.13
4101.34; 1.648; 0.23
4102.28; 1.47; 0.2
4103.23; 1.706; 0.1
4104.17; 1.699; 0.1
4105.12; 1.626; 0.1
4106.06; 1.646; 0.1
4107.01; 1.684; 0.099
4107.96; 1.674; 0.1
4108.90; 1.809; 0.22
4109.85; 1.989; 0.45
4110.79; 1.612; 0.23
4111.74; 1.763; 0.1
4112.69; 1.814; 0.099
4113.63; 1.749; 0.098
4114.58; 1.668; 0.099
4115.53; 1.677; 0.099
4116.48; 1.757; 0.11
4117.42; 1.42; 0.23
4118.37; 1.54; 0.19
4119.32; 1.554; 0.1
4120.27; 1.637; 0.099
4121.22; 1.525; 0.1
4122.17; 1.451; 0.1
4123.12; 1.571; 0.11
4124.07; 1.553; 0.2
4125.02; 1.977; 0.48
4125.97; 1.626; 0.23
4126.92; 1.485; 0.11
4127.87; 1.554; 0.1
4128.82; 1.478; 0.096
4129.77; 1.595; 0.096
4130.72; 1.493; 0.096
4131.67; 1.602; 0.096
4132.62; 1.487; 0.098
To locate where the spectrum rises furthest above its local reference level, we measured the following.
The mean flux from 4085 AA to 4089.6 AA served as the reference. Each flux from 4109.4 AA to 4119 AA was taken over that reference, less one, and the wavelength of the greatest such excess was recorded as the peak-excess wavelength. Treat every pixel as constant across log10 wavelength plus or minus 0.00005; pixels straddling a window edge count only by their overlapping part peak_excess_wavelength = 4109.85 AA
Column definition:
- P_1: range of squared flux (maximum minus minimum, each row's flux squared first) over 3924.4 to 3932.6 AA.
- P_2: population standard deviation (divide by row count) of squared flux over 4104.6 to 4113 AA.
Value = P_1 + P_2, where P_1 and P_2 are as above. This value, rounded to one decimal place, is 3.5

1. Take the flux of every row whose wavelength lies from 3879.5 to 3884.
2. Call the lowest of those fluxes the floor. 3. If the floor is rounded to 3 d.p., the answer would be 1.718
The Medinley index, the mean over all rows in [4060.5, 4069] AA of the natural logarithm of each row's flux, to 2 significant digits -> 0.38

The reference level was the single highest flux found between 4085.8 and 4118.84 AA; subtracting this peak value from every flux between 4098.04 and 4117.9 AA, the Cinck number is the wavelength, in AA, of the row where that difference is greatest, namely 4109.85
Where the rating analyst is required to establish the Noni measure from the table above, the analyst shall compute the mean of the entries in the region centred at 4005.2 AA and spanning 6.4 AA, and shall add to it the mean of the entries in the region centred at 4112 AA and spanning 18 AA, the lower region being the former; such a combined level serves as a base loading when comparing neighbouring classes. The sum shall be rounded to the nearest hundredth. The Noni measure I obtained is 3.27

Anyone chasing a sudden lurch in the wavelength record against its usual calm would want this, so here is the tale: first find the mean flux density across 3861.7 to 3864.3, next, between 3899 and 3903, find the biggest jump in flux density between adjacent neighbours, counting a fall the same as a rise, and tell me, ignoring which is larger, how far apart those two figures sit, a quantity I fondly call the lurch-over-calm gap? 1.90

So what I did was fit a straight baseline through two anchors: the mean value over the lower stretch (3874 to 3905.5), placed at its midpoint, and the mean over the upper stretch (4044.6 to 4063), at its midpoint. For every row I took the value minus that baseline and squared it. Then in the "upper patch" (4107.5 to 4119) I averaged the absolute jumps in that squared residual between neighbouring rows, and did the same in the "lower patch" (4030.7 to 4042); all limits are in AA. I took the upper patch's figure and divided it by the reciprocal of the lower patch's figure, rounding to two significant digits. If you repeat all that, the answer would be 0.0010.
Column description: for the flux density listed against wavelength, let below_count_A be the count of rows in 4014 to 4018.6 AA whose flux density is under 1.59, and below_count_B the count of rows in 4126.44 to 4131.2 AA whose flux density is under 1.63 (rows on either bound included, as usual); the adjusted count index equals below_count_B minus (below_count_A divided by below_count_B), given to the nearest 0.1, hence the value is 4.0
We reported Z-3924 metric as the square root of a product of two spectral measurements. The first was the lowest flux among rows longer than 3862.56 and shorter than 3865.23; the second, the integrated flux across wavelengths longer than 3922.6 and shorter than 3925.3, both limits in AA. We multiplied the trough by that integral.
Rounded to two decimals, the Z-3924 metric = 2.96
